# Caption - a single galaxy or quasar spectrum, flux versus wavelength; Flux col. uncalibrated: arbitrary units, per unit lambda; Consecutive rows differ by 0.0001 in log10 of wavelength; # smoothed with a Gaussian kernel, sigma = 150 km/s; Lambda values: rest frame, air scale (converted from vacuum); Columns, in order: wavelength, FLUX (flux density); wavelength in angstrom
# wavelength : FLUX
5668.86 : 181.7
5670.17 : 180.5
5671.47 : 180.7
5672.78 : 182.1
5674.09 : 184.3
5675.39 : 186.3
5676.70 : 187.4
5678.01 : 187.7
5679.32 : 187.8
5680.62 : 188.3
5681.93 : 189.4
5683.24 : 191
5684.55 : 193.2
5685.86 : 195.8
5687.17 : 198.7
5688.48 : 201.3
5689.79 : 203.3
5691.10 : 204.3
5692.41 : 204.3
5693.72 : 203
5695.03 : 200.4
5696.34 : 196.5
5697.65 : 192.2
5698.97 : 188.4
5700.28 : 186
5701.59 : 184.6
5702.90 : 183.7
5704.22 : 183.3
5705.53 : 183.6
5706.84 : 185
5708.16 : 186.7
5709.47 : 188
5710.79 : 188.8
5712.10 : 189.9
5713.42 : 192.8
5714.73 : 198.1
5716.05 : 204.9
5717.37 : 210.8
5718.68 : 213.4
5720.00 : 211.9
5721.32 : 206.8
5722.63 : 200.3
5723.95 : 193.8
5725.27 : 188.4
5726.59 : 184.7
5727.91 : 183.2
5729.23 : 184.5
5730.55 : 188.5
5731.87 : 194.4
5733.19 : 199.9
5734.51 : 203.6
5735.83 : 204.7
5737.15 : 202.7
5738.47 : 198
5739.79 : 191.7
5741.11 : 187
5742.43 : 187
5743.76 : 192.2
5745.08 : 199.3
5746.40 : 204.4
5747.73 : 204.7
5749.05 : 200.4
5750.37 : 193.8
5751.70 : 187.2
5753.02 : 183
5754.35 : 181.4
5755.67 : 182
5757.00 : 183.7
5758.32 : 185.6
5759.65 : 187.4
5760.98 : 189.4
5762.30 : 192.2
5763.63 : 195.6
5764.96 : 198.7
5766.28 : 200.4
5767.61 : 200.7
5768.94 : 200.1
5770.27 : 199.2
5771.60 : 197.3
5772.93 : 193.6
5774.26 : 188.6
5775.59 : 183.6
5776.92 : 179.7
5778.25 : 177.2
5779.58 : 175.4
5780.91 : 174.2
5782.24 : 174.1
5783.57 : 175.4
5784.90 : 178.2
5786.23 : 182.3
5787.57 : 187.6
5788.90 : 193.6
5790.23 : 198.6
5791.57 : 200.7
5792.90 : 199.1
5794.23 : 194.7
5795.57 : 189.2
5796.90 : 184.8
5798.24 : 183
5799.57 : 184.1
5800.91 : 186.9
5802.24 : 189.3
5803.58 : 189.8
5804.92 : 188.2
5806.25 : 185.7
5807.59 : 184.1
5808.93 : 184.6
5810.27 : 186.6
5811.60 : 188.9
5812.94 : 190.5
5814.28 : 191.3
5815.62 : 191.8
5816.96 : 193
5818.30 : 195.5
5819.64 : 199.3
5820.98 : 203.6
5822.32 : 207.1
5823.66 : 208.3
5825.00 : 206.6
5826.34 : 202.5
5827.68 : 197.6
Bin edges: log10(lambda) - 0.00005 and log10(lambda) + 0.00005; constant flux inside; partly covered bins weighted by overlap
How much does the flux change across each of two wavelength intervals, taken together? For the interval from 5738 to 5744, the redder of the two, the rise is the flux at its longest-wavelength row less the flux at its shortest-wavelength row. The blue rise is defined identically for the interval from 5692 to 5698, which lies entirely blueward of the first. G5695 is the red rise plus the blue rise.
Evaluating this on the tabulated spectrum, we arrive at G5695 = -17.9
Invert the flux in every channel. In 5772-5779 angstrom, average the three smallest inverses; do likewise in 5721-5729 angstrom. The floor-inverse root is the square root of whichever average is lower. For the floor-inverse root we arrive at 0.071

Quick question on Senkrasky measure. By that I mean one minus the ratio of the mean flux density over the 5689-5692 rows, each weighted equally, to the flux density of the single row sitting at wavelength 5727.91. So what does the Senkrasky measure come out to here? -0.112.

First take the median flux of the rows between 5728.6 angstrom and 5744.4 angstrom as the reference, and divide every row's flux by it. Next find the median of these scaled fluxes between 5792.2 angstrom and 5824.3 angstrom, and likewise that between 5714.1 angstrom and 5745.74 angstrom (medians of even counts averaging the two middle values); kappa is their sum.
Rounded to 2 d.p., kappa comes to 2.01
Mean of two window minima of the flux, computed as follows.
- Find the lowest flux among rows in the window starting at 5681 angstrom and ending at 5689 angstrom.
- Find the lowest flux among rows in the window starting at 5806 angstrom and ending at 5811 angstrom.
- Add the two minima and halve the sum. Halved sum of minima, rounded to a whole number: 187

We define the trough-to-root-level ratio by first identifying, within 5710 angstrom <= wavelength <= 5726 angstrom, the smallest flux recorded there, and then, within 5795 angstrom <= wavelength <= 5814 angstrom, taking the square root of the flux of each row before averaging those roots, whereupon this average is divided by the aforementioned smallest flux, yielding 0.0726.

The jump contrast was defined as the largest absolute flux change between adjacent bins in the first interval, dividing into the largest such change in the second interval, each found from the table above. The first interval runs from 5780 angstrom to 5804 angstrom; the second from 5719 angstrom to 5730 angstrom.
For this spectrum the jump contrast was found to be 1.1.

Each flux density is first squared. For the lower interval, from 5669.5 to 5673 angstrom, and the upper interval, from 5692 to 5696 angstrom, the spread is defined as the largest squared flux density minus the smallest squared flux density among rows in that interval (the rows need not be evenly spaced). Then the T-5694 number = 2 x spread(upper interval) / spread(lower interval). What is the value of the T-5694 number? 5.4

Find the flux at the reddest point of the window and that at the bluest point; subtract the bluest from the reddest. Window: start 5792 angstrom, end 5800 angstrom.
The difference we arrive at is -15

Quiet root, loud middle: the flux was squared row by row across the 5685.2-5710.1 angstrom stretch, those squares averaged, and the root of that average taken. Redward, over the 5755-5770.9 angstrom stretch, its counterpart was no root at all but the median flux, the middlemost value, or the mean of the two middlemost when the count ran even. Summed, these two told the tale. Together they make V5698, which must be 387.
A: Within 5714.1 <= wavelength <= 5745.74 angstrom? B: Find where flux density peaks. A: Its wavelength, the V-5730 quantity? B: 5718.68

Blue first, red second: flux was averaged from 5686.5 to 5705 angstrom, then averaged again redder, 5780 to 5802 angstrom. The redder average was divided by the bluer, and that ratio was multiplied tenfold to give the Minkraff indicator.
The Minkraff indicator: 9.6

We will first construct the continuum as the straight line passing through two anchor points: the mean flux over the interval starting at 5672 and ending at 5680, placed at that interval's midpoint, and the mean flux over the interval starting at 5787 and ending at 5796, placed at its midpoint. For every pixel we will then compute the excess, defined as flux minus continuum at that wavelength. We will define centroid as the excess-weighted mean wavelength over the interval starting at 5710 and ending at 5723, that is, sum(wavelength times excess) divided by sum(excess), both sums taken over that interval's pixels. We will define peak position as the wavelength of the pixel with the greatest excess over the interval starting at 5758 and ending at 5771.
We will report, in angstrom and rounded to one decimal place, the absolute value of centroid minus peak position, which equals 49.1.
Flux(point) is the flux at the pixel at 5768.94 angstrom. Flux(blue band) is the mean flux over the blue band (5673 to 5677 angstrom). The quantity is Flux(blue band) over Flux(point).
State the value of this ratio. 0.93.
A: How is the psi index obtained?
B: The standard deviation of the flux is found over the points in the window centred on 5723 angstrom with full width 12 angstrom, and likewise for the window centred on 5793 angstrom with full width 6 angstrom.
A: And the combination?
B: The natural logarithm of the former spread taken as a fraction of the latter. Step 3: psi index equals 1.0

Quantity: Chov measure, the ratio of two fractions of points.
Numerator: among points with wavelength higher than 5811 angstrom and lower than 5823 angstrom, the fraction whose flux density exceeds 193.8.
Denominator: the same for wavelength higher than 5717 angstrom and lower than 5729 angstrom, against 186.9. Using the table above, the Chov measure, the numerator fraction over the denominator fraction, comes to 0.57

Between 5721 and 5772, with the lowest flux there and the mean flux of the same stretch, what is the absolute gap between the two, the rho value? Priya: 12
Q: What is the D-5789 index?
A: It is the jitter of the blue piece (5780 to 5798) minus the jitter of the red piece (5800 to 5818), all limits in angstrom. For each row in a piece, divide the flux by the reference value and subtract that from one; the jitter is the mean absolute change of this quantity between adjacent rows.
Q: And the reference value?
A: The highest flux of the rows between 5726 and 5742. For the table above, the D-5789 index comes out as 0.010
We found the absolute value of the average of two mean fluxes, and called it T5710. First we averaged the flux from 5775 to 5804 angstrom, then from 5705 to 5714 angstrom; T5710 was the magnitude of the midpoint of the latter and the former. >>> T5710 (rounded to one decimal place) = 186.7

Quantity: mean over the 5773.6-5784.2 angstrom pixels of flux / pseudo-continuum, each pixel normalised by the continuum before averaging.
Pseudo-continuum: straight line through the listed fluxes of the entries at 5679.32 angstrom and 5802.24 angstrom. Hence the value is 0.94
